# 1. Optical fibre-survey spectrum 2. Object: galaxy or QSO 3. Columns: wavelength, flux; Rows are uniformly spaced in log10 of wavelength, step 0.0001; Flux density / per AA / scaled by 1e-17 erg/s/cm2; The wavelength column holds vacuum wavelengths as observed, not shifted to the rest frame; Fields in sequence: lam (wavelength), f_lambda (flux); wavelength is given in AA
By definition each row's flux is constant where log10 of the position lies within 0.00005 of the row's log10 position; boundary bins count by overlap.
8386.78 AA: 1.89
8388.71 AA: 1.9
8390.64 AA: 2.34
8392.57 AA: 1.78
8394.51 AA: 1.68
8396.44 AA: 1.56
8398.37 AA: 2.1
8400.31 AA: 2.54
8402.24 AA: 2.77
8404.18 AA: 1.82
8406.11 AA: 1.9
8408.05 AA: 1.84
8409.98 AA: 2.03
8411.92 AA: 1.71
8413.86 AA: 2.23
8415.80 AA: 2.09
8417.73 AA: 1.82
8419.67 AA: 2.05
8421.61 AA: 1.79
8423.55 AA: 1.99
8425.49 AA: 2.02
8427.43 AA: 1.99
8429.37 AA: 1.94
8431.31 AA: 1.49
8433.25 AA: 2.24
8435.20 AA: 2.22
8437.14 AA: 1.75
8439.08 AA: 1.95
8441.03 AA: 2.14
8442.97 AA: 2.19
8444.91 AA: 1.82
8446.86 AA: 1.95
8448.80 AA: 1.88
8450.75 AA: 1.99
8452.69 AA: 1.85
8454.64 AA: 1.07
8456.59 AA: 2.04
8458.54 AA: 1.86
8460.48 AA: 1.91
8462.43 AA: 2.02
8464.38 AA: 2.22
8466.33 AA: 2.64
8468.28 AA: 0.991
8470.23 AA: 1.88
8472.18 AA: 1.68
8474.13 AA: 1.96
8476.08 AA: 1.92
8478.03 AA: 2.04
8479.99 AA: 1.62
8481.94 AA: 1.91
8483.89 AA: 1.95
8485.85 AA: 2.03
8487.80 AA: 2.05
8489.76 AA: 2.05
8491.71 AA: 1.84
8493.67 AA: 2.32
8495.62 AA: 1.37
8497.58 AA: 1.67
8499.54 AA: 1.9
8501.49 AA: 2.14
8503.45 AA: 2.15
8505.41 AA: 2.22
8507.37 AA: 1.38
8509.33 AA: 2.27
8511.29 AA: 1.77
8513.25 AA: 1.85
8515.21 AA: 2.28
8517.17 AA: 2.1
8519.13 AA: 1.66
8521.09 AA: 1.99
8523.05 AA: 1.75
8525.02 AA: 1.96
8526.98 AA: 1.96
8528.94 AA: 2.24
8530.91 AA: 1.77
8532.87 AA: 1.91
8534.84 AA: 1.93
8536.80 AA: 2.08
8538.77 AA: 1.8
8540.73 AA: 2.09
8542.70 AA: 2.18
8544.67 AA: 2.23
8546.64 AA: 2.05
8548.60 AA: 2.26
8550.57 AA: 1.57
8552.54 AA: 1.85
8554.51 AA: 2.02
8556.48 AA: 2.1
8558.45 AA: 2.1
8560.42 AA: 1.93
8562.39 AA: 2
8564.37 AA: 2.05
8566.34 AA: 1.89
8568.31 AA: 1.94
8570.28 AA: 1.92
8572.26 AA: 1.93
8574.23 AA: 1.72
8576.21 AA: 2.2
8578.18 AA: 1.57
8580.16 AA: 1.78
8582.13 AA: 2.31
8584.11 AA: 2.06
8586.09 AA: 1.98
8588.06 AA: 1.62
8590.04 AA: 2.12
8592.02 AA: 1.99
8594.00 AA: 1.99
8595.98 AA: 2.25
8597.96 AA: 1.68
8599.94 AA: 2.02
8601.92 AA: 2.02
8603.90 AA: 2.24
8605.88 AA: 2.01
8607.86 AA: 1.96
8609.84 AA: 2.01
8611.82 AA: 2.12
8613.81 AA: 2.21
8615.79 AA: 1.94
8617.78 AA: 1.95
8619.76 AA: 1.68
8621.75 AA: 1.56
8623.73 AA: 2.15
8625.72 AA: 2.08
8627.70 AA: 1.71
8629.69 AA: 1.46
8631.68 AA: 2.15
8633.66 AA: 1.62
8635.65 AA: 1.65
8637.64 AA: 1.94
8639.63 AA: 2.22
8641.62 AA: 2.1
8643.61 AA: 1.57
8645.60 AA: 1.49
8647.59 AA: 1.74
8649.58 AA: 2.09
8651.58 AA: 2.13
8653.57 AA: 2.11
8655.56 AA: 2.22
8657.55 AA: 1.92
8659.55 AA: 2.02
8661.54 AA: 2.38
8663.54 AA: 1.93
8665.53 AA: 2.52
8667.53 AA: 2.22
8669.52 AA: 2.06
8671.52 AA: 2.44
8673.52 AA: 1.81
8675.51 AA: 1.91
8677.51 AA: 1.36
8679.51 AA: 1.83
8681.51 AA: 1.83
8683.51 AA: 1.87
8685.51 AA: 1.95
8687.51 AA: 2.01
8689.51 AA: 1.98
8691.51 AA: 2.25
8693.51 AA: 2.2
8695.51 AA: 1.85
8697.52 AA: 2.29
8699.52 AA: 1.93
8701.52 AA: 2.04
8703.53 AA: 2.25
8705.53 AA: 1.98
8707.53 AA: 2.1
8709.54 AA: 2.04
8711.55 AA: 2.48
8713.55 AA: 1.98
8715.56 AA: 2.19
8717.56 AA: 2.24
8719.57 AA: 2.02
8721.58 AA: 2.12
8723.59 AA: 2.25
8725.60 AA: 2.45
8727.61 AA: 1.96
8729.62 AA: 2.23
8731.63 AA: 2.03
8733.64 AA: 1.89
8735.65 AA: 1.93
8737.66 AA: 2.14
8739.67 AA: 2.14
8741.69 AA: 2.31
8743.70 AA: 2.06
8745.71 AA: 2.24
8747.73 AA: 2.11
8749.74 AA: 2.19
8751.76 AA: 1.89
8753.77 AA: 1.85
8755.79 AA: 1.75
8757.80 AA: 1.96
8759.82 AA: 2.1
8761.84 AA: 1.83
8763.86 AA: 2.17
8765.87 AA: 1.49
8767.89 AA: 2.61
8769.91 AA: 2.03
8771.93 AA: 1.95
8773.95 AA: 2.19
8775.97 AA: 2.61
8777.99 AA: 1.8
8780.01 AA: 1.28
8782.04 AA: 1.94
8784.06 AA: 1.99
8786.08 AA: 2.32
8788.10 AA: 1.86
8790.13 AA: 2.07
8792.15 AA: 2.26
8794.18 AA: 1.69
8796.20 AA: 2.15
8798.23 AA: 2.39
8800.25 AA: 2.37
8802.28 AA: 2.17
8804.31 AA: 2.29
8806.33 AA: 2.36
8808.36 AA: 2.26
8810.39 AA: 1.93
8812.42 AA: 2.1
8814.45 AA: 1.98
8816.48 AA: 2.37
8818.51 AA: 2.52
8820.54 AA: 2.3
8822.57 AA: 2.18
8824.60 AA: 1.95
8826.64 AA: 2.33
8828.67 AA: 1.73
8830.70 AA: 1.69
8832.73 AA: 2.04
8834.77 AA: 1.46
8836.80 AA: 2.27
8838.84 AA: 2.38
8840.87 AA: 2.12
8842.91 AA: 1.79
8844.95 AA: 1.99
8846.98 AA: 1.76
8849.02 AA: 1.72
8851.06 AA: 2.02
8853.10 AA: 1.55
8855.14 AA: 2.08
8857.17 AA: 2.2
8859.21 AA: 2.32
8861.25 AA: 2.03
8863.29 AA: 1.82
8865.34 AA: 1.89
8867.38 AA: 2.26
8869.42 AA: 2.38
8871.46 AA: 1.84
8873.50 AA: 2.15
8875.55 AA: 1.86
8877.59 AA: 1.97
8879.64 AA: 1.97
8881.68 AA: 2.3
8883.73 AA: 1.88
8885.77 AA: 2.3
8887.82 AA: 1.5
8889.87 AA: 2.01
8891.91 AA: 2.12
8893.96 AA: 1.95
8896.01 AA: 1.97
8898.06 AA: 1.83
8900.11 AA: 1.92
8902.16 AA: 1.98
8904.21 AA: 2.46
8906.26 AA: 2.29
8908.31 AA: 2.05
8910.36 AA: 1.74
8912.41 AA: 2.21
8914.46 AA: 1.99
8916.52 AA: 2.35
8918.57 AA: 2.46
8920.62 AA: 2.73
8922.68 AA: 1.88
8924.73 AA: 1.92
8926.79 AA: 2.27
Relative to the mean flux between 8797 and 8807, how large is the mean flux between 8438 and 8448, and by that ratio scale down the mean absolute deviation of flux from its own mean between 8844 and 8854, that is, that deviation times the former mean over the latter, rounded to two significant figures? 0.18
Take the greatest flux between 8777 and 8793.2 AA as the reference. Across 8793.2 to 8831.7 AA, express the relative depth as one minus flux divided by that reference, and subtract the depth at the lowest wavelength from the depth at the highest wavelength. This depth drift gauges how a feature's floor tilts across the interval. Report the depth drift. 0.00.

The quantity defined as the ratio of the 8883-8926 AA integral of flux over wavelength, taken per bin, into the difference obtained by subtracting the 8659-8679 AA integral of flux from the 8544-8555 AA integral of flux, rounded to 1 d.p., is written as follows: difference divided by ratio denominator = -0.2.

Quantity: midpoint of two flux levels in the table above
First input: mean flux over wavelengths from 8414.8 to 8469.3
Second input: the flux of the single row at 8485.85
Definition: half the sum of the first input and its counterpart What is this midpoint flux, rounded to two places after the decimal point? 1.98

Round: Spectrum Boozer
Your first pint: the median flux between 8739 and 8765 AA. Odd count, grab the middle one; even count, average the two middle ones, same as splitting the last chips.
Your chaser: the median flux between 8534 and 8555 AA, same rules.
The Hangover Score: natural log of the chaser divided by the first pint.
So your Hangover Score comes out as -0.024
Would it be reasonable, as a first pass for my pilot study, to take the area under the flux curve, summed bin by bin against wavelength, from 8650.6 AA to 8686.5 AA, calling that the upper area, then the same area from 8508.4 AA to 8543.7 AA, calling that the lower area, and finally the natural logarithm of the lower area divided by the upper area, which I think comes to -0.042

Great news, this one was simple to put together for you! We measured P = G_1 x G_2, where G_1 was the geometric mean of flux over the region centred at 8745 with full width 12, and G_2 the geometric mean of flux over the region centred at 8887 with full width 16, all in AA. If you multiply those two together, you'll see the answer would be 4.32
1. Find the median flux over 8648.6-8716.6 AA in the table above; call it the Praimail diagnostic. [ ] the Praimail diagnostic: 2.04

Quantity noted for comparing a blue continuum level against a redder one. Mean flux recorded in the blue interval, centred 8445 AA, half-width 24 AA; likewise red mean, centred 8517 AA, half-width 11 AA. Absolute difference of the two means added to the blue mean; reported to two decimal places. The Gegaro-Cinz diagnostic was 1.93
